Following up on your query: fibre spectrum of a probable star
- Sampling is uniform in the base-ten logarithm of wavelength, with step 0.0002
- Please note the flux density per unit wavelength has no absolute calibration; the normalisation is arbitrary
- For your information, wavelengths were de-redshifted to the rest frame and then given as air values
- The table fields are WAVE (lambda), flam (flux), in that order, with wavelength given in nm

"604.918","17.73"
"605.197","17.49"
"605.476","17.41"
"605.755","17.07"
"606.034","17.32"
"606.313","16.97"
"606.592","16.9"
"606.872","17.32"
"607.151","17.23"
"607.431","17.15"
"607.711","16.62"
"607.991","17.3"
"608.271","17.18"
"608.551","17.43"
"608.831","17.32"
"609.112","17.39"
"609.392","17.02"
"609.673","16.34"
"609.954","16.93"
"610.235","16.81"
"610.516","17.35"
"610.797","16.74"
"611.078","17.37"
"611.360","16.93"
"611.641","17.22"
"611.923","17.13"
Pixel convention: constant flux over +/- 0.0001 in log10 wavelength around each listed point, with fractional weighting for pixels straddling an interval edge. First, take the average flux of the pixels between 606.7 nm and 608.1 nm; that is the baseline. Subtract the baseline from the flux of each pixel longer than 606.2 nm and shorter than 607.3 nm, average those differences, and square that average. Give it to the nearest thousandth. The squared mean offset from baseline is 0.000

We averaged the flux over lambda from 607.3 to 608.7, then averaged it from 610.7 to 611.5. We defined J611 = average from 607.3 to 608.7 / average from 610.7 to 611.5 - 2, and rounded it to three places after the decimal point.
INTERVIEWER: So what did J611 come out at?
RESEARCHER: -0.993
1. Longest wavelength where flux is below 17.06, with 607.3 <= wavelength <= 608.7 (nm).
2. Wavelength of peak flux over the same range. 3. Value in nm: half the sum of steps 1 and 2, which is 608.13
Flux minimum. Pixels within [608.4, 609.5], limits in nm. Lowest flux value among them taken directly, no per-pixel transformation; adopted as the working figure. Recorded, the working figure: 17.02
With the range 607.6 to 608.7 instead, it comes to 16.62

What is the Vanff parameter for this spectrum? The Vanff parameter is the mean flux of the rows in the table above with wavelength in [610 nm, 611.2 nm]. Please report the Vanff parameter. 17.1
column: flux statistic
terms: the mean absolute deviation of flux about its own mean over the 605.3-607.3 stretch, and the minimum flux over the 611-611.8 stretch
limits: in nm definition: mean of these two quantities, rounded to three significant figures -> 8.55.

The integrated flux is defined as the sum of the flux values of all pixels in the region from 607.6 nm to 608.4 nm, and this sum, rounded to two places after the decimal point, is 51.10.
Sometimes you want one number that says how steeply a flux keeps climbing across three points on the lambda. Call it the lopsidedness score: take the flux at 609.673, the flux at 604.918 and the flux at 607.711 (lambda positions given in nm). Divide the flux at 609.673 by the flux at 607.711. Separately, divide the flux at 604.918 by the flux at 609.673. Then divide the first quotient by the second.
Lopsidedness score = 0.91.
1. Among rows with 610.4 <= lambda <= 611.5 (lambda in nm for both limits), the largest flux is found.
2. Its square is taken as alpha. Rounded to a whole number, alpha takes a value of 302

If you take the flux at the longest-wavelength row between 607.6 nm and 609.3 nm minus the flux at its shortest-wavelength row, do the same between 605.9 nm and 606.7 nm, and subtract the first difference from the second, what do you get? -1.2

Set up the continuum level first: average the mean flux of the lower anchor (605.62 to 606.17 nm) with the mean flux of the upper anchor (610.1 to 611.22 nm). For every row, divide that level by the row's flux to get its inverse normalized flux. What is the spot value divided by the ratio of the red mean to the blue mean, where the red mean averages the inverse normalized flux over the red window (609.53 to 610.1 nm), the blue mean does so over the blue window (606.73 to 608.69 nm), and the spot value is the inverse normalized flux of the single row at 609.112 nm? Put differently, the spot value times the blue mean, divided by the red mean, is 0.95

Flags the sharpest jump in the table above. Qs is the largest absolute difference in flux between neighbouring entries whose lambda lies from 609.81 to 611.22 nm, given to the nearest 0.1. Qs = 0.6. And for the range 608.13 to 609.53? 0.4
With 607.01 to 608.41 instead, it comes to 0.7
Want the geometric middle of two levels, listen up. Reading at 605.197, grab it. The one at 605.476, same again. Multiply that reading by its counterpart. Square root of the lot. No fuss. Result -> 17.4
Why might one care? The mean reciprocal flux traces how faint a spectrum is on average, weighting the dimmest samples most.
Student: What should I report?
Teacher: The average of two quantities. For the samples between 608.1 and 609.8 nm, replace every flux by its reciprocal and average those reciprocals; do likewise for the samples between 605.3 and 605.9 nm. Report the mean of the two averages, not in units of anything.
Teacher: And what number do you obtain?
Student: 0.0582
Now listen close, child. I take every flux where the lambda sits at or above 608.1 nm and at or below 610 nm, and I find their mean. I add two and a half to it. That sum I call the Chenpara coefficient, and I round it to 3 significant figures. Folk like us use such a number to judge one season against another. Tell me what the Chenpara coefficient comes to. 19.6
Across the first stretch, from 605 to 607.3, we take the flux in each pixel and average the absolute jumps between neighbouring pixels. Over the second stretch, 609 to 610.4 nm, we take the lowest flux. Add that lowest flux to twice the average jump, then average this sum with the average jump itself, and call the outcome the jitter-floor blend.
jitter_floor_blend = 8.51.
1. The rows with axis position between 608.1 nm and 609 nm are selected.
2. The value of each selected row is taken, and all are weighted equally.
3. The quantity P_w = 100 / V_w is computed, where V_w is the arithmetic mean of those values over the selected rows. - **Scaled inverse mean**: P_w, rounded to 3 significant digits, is 5.78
